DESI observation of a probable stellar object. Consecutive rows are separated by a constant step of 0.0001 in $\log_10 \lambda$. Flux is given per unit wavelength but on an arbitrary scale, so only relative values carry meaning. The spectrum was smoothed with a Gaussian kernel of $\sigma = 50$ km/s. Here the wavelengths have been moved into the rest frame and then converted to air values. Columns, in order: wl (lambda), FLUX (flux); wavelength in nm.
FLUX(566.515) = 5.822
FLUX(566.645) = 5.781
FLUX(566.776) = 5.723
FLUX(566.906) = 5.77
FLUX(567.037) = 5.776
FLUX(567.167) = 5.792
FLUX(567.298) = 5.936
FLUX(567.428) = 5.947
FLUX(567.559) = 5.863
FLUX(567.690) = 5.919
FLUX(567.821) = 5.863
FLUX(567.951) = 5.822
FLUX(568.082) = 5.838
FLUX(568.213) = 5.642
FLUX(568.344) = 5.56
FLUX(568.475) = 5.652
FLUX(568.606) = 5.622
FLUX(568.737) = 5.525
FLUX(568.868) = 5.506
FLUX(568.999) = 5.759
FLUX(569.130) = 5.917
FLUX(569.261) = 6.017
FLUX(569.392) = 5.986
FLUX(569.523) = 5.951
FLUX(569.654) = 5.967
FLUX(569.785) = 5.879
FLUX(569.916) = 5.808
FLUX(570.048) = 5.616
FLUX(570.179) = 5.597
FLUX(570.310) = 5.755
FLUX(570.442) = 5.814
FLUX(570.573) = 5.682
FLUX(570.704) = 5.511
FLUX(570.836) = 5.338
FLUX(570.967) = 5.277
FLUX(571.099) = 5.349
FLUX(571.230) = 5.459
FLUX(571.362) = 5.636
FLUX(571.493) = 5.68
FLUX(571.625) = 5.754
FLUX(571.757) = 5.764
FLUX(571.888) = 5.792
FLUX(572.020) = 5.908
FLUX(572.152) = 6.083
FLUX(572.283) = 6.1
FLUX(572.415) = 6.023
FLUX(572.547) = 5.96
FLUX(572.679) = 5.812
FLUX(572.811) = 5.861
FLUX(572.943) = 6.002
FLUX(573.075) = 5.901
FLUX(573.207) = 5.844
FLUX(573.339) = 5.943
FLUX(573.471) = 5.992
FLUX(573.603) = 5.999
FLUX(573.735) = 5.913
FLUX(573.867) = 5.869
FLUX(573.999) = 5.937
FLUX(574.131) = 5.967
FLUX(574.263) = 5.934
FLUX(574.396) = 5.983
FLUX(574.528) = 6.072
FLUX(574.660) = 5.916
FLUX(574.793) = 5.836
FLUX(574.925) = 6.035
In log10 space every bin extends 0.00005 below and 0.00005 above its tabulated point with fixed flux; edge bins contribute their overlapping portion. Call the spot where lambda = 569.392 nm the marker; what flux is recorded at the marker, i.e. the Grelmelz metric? 5.986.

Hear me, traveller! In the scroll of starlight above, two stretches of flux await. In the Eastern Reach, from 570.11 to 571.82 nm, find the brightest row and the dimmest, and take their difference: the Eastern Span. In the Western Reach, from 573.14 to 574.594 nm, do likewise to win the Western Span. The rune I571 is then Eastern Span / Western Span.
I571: 2.36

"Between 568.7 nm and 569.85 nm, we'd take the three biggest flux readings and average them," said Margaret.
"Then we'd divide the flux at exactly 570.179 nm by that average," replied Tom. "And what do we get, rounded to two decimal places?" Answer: 0.93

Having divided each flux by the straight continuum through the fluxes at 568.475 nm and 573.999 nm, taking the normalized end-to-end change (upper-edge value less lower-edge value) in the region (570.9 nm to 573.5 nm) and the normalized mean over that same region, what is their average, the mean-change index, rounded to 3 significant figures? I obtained 0.547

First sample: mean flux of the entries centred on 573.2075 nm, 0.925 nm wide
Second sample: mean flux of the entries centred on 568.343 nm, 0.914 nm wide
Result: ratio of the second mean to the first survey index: 0.95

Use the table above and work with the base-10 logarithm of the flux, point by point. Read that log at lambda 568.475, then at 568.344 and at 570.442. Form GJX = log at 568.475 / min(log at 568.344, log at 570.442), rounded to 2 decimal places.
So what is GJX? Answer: 1.01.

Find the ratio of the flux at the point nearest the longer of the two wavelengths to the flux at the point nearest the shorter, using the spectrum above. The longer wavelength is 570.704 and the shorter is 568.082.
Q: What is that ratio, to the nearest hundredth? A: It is 0.94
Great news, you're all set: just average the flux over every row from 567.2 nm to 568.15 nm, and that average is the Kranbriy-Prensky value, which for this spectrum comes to 5.88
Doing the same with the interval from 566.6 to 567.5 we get 5.82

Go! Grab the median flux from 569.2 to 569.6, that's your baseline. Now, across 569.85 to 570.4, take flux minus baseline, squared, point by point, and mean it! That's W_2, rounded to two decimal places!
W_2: 0.09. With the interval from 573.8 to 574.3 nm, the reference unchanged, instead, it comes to 0.00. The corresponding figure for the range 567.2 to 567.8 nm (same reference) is 0.01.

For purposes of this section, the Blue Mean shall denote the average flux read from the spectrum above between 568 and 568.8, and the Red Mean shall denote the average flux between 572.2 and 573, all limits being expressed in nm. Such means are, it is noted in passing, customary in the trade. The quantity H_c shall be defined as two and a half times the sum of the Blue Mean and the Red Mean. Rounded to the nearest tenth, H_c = 29.0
